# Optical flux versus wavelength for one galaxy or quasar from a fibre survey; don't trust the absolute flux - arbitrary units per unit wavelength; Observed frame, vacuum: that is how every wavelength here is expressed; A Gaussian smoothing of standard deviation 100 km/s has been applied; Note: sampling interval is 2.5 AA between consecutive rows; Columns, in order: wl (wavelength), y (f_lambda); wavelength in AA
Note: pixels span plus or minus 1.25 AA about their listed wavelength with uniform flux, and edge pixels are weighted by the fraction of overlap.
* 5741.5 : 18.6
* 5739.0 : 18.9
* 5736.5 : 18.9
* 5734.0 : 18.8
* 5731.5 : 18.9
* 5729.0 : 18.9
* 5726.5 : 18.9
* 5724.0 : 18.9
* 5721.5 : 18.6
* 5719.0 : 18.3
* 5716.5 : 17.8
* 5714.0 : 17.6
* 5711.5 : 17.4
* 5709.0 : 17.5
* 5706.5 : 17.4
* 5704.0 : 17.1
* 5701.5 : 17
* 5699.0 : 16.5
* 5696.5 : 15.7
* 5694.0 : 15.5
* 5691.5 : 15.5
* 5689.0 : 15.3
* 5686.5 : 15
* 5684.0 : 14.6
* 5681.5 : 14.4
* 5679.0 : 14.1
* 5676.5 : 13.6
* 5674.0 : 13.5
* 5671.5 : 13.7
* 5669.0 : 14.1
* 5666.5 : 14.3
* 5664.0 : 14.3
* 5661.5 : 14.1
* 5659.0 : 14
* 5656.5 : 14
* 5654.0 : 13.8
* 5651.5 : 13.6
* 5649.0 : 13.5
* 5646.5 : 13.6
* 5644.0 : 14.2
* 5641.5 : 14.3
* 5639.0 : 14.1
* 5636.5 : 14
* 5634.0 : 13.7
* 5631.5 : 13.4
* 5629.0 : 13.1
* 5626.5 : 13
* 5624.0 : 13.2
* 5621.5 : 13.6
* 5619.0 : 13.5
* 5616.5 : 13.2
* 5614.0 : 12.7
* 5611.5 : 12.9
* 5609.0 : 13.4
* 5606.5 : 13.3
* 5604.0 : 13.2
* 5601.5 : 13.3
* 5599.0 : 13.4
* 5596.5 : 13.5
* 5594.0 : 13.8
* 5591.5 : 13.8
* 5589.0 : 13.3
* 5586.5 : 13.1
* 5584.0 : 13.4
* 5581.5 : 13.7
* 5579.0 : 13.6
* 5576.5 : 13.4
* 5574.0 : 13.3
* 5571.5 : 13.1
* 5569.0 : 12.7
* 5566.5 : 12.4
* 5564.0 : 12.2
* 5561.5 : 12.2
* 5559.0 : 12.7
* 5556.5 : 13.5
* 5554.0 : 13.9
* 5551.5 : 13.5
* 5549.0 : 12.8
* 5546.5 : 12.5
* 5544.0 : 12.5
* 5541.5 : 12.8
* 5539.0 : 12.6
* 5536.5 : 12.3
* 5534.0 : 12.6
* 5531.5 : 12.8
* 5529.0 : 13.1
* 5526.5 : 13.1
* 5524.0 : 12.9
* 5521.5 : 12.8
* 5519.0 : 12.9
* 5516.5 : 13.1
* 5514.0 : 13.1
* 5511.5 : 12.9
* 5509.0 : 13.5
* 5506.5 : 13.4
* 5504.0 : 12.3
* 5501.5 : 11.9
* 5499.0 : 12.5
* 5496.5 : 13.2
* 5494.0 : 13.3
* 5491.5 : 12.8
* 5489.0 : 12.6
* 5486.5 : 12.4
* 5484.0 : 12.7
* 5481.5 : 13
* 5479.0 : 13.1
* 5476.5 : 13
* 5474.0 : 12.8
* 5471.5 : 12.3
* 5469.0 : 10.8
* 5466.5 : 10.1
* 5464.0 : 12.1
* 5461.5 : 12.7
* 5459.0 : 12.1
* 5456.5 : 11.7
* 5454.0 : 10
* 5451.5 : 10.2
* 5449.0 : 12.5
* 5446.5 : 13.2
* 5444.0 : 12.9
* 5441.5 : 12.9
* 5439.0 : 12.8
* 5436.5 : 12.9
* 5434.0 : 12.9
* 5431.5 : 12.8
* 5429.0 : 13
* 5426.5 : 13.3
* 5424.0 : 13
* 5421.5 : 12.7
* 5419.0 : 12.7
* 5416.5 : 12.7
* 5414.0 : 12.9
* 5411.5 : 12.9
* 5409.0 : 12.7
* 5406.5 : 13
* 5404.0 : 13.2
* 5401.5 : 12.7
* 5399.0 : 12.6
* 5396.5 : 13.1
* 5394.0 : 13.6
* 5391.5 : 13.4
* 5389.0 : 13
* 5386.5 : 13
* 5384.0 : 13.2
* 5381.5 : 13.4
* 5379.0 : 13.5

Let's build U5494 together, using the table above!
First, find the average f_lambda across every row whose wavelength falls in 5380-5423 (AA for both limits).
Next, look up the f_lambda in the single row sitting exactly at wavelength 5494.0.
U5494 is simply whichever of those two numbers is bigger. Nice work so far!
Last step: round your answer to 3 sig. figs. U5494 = 13.3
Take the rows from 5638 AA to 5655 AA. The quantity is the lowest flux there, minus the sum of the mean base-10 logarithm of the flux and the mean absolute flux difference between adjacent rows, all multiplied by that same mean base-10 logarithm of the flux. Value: 13.9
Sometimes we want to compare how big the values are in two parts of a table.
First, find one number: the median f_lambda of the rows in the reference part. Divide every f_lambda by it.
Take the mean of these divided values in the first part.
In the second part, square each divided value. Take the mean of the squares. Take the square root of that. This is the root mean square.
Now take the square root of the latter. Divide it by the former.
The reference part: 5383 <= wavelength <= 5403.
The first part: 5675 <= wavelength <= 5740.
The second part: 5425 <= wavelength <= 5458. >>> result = 0.75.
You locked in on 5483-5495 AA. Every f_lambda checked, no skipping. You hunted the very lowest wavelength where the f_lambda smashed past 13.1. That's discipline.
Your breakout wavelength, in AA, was 5494.0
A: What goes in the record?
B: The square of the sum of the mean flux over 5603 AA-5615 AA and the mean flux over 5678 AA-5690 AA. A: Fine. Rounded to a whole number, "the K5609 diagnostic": 772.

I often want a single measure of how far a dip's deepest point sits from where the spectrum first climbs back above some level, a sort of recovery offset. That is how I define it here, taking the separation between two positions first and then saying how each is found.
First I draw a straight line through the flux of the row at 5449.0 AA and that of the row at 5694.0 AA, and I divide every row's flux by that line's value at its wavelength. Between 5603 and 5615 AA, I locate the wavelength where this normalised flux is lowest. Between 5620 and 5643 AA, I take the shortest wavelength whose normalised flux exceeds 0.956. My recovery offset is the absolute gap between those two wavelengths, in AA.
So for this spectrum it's 27.5 AA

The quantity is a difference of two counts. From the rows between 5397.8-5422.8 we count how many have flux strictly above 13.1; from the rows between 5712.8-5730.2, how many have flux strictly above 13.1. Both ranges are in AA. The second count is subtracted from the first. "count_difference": -6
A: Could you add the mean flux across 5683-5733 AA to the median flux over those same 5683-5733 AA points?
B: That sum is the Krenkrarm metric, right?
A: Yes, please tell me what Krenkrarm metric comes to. 34.5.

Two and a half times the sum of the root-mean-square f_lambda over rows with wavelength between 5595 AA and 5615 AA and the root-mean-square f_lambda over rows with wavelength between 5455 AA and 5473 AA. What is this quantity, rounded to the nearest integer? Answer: 62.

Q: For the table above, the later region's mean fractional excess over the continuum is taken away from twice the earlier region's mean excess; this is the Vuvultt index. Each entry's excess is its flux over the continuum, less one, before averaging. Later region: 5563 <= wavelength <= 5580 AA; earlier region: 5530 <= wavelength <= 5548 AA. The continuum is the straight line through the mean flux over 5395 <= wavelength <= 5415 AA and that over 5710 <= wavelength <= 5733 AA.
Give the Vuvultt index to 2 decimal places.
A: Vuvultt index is -0.17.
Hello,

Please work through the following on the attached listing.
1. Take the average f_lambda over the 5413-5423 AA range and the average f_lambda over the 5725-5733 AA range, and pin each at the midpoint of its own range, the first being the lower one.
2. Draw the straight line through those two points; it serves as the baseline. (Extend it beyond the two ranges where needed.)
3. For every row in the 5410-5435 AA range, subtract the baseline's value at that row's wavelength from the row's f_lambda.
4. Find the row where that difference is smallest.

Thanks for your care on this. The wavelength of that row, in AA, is 5431.5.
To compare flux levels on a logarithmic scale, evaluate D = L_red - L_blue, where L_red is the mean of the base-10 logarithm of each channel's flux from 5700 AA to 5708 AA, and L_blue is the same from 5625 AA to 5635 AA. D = 0.11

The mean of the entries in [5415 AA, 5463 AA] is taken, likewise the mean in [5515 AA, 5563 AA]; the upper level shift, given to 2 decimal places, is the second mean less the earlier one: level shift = 0.40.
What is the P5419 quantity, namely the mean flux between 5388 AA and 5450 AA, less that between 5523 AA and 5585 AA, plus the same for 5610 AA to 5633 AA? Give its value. 13.2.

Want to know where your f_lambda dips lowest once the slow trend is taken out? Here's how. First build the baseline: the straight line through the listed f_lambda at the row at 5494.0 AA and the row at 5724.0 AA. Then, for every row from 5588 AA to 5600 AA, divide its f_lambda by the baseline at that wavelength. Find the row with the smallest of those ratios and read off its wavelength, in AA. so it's 5599.0 AA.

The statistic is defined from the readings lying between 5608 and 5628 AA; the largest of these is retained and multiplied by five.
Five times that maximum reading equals 68.0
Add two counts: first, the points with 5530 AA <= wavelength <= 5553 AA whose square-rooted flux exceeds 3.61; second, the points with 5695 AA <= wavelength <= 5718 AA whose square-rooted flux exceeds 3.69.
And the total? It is 10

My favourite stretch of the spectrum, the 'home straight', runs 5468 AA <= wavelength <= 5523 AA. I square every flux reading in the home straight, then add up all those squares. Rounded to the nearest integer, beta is 3581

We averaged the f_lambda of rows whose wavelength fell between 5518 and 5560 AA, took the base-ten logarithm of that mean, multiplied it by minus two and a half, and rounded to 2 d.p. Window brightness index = -2.78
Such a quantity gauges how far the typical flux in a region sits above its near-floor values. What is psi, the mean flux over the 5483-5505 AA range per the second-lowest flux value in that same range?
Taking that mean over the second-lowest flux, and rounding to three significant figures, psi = 1.03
